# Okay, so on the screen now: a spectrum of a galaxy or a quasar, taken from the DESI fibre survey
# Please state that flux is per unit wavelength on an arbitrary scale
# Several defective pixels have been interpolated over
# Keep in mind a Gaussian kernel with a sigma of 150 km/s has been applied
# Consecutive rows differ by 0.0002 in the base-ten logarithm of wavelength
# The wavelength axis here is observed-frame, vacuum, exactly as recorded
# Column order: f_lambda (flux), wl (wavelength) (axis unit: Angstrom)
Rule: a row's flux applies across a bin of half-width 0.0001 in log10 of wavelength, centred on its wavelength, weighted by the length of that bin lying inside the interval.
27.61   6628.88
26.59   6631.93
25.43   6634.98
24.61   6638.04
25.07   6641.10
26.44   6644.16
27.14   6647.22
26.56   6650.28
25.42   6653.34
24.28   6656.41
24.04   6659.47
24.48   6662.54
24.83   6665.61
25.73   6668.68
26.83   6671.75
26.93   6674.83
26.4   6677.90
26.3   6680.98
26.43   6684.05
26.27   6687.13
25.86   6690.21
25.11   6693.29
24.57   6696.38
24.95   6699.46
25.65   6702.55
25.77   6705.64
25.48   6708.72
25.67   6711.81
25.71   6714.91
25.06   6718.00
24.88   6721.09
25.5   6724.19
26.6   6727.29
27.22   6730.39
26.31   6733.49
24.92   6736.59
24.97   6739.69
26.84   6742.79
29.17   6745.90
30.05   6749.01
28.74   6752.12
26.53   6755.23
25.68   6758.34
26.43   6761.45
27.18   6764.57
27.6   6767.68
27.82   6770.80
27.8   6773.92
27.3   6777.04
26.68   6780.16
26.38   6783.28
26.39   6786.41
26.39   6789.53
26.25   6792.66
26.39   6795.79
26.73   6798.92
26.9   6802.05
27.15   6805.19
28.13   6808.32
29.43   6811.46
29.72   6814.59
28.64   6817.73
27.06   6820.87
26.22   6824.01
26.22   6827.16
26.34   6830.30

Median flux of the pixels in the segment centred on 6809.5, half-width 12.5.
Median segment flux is 27.6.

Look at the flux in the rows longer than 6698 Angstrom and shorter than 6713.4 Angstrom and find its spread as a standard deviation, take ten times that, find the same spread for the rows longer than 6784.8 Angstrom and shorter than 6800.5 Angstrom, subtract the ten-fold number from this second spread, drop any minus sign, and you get 3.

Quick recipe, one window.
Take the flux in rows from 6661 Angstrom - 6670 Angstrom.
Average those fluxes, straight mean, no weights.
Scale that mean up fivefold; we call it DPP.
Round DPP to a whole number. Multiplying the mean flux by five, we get 125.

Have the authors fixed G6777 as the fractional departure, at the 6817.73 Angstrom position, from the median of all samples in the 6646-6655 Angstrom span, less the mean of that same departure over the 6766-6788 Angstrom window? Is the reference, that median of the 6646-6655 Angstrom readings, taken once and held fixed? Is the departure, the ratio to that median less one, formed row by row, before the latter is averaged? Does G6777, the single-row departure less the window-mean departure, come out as 0.06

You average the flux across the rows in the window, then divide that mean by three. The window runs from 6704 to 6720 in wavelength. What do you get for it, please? 8.51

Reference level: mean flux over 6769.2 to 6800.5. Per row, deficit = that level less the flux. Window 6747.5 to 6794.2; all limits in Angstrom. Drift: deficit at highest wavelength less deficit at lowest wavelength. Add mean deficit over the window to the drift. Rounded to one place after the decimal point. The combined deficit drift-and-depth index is 3.5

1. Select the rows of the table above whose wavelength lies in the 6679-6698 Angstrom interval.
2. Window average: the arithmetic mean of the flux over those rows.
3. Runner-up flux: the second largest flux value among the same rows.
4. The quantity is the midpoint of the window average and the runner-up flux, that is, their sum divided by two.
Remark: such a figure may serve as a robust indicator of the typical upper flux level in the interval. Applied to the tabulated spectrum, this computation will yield 26.0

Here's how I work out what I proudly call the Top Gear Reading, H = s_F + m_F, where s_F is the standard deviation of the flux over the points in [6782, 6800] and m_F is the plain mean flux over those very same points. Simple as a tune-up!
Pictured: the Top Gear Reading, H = 26.6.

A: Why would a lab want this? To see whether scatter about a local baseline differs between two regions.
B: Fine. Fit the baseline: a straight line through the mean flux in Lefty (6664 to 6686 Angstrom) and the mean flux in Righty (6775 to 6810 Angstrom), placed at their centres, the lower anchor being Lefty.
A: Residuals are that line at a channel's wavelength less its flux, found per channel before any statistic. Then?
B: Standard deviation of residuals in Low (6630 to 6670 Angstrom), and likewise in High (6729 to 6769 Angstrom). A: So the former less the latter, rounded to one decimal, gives -0.5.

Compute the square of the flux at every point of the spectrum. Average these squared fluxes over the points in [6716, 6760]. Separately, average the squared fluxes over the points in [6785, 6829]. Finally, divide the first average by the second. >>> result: 0.954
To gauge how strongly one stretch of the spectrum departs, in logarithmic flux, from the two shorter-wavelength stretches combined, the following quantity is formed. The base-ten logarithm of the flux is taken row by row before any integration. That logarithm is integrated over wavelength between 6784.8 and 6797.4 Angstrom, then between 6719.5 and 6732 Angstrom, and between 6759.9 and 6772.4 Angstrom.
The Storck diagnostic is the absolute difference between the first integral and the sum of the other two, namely 17.7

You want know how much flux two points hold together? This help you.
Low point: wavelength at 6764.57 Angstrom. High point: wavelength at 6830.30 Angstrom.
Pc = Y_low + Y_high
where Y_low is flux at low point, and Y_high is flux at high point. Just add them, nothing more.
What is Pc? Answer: 54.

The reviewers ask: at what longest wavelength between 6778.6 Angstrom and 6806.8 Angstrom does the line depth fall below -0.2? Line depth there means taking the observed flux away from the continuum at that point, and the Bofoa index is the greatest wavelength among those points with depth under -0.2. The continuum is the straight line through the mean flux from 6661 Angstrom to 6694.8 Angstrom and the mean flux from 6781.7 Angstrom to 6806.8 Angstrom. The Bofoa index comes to 6805.19 Angstrom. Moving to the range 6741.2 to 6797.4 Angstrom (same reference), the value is 6777.04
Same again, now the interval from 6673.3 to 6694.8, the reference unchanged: 6687.13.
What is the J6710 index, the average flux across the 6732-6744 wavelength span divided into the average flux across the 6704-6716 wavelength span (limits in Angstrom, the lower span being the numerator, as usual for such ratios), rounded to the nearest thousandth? 0.996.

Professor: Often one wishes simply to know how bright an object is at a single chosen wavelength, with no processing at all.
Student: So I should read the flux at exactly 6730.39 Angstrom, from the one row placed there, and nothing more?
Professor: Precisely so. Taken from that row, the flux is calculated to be 27.22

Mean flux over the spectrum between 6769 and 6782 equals 27.4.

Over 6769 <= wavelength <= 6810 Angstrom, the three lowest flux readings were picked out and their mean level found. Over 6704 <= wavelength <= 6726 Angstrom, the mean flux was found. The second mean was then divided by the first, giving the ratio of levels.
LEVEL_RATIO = 0.966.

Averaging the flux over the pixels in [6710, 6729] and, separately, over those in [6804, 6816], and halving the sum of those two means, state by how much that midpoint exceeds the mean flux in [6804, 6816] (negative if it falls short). -1.5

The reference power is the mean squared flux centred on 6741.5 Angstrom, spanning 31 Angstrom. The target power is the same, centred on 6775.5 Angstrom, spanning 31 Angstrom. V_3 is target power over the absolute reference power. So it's 0.99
